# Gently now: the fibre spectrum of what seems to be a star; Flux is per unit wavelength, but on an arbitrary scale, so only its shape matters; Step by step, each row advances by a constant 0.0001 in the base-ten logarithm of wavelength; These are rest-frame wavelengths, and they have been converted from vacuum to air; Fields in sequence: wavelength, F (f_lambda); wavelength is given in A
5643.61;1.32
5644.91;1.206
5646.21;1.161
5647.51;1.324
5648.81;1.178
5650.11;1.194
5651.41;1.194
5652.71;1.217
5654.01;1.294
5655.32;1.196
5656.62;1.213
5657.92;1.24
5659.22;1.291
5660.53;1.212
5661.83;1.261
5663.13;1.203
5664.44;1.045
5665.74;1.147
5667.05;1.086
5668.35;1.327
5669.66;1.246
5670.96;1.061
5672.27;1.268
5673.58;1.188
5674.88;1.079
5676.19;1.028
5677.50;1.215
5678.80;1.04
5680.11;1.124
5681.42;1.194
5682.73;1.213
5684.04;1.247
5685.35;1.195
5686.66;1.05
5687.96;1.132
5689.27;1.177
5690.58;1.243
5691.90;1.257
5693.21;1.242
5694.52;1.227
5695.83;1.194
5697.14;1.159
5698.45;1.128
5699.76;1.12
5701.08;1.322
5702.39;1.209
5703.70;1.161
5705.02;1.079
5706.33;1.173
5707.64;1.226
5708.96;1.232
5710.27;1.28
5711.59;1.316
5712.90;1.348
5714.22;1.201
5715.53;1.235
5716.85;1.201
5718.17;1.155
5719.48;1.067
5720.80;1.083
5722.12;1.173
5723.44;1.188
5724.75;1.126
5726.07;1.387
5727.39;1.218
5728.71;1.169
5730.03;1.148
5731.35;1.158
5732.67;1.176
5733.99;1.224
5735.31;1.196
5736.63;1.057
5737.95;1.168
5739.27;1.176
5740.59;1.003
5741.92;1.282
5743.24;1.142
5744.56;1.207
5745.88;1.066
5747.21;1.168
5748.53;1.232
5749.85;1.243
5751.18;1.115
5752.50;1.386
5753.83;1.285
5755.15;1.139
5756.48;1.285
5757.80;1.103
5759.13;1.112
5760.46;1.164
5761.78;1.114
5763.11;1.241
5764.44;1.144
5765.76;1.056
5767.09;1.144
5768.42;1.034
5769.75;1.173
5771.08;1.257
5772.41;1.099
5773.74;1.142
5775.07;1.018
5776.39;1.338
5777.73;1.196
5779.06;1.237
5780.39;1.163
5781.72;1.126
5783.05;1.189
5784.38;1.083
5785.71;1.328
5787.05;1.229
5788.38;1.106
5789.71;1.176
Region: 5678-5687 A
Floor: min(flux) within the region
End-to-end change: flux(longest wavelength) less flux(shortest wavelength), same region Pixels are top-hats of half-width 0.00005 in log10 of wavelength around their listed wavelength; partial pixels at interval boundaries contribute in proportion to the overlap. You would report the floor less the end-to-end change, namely 1.03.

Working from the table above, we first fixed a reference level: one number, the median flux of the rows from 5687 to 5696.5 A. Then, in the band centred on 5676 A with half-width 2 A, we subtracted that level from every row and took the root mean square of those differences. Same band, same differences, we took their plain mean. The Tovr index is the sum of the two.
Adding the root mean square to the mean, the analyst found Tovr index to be 0.02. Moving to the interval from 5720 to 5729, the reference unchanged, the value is 0.06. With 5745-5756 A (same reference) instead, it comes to 0.08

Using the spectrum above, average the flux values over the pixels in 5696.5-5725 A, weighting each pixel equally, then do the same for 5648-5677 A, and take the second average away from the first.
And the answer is 0.001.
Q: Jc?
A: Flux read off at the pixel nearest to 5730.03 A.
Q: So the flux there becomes 1.148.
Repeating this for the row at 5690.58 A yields 1.243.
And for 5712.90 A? 1.348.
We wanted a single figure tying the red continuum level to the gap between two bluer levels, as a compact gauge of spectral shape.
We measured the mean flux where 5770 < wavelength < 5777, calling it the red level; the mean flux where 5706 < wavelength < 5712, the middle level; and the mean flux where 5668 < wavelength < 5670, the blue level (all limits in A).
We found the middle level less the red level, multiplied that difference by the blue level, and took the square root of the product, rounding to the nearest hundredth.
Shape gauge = 0.31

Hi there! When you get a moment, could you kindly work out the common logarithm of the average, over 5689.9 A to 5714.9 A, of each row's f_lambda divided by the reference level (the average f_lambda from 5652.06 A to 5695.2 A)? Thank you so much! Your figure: 0.011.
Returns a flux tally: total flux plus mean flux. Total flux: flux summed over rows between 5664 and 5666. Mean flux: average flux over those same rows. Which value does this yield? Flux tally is 3.29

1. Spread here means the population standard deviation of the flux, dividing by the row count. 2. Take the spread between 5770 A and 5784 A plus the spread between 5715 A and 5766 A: 0.167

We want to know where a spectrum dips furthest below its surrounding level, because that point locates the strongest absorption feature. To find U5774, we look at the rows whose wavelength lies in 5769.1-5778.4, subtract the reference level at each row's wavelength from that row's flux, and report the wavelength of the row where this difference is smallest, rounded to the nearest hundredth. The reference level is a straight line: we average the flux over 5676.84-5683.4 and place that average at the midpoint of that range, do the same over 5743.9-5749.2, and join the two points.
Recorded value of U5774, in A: 5775.07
